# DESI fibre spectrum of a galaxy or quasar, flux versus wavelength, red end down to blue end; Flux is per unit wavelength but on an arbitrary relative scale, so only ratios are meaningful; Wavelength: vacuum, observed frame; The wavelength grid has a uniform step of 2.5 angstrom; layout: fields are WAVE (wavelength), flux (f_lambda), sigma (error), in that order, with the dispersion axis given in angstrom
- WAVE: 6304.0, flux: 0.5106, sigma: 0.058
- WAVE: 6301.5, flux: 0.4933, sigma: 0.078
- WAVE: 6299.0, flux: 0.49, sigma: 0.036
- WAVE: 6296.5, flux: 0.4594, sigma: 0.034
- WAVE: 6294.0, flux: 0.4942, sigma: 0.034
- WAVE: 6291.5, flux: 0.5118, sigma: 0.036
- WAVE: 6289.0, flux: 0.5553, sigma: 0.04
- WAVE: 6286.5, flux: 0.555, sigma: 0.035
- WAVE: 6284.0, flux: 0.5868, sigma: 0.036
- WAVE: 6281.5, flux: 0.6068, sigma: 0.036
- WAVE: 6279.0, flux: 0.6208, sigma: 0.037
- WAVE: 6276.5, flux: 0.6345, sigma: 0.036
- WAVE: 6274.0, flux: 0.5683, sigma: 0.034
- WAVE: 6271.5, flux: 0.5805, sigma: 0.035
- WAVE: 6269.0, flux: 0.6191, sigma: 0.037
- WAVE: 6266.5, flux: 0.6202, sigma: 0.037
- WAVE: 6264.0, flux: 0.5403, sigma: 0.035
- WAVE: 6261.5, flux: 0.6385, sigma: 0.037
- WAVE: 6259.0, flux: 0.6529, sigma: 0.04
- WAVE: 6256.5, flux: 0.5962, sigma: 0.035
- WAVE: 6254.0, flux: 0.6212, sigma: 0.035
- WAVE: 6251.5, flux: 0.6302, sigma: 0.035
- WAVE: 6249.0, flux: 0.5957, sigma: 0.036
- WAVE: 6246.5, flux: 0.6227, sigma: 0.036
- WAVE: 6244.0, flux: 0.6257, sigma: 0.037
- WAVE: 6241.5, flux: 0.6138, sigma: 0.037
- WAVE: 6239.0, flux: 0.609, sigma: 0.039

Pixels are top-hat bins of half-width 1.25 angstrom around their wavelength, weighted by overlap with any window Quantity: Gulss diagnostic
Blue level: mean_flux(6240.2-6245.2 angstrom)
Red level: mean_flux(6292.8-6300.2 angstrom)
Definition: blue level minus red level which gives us 0.14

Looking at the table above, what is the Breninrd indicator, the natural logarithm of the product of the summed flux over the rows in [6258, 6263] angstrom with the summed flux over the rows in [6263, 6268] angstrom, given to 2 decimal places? 0.40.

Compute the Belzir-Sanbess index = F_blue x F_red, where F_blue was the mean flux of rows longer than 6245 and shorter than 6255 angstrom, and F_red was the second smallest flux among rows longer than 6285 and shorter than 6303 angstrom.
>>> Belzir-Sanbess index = 0.303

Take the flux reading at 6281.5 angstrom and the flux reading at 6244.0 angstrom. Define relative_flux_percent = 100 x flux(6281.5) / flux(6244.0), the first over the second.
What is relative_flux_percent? 97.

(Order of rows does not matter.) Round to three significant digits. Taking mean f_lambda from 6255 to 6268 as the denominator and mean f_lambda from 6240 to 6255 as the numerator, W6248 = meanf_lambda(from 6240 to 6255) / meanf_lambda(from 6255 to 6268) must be 1.01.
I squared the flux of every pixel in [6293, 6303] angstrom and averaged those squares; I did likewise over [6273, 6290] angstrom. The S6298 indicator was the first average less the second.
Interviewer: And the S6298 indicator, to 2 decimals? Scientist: -0.11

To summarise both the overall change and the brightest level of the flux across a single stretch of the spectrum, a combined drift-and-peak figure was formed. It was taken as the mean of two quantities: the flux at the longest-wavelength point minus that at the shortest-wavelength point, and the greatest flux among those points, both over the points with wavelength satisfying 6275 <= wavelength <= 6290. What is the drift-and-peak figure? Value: 0.278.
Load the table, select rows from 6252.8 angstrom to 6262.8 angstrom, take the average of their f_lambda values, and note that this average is 0.627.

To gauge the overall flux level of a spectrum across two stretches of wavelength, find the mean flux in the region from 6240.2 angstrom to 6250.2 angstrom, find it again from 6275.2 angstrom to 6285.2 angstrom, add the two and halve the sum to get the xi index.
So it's 0.613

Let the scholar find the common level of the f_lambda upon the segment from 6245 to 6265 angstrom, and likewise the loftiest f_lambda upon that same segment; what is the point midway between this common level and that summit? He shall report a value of 0.633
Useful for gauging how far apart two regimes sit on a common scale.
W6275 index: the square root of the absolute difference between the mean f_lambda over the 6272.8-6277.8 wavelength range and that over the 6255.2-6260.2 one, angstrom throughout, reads 0.15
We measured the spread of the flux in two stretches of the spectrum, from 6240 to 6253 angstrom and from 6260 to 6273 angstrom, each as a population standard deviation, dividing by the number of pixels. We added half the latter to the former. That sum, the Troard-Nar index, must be 0.030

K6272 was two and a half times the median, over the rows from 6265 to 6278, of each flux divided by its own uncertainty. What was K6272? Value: 41.8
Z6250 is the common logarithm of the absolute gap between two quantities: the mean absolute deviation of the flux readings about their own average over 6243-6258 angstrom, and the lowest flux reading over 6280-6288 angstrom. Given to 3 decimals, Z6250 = -0.266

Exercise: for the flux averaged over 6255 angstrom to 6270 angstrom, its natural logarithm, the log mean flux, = -0.492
